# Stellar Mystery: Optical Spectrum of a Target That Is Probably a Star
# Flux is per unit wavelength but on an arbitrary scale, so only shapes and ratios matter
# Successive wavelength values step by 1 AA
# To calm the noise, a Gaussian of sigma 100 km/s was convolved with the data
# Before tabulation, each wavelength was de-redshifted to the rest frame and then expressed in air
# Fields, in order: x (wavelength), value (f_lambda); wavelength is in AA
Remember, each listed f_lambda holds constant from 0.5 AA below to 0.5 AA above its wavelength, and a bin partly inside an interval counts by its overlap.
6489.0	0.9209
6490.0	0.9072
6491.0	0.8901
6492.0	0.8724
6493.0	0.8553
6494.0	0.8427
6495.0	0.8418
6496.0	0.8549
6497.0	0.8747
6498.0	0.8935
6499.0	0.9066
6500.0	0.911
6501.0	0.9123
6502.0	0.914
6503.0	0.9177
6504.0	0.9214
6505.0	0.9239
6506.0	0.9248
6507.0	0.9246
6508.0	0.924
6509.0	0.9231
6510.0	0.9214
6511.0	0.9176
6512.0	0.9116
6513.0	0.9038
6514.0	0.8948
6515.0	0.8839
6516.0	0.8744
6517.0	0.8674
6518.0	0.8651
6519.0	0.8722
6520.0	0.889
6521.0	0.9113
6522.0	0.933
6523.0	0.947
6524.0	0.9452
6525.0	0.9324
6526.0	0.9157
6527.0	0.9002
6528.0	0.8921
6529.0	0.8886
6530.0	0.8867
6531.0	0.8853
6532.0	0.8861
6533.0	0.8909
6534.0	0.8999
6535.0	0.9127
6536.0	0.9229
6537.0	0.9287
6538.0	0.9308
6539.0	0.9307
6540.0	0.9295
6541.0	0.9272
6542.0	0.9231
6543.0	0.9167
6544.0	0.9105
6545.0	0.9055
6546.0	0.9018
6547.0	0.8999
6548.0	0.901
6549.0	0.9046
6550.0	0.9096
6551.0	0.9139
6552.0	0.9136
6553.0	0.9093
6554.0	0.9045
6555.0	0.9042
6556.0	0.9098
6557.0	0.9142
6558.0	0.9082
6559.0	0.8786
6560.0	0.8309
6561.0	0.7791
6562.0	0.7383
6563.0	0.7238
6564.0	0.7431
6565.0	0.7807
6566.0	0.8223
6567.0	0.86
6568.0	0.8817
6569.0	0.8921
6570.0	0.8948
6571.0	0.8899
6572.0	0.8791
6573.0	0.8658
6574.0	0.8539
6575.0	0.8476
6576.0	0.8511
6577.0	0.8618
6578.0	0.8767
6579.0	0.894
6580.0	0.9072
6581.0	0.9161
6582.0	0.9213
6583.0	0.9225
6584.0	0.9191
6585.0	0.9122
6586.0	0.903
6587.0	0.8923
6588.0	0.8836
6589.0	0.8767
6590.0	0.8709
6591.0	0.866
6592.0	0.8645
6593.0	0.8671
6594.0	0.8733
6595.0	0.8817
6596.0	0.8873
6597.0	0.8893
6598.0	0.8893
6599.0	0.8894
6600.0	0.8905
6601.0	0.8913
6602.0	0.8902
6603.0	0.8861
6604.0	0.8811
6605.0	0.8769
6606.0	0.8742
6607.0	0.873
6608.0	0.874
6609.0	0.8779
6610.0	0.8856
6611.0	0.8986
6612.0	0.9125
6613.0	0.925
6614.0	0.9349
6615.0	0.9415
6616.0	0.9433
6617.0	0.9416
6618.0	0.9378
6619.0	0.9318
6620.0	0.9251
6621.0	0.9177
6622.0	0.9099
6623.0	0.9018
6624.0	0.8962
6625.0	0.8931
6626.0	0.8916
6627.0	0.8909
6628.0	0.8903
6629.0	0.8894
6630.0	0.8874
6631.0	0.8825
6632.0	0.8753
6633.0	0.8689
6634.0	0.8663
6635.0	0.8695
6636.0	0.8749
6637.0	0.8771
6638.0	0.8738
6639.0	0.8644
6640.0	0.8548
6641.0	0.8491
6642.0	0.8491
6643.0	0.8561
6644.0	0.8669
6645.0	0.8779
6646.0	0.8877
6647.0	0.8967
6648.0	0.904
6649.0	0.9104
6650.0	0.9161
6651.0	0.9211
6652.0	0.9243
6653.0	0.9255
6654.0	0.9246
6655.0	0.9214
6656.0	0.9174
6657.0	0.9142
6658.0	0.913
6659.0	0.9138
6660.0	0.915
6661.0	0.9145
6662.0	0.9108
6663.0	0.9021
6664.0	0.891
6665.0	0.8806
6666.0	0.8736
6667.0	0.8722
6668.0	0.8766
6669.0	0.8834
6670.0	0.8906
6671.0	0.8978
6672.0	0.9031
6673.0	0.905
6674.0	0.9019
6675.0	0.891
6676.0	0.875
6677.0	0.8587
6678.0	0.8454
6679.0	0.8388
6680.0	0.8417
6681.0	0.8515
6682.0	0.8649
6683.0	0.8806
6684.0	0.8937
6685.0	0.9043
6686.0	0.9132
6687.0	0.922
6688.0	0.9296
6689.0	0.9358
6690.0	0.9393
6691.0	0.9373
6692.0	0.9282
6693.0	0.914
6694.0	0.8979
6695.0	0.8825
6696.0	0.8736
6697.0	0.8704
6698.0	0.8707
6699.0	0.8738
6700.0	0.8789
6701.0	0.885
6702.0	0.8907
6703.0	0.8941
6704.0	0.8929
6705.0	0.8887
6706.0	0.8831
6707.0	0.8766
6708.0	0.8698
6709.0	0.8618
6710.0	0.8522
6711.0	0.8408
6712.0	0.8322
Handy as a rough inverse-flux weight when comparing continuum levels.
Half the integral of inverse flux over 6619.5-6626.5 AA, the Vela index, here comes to 3.9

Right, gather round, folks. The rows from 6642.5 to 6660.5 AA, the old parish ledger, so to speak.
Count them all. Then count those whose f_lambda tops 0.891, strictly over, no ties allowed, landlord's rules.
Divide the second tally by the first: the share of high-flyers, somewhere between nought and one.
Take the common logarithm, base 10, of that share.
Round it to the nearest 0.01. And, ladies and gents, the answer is -0.11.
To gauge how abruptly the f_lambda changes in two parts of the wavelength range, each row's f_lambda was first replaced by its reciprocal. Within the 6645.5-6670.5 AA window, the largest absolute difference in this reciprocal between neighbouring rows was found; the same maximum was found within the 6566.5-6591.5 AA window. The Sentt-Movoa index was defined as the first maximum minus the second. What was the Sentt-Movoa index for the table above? -0.015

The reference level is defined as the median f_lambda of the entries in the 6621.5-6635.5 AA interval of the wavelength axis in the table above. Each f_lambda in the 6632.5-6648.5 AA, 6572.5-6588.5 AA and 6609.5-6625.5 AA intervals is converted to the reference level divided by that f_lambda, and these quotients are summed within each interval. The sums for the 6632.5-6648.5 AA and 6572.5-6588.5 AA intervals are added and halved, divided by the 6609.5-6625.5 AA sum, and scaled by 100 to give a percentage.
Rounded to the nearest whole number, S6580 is 104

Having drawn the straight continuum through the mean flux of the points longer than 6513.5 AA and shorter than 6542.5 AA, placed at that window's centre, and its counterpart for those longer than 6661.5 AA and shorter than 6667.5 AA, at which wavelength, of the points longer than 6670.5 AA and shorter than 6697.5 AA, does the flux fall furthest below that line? 6679.0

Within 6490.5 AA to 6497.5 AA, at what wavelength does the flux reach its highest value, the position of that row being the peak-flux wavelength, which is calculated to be 6491.0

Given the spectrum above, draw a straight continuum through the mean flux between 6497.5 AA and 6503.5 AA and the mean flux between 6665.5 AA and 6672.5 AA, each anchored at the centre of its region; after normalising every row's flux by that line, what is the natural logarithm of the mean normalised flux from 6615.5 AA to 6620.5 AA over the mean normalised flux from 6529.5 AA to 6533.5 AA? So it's 0.067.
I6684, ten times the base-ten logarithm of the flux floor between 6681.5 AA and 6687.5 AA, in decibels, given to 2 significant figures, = -0.63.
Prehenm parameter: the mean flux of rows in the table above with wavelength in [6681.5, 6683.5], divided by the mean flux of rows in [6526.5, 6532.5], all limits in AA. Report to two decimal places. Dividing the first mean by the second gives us 0.98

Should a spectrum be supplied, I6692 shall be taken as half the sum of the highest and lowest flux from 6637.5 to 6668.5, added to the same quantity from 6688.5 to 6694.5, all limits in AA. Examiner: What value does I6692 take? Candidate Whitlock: 1.81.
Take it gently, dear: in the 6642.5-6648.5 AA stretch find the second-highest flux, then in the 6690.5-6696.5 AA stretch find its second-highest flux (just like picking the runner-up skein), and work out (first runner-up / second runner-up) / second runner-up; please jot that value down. 1.04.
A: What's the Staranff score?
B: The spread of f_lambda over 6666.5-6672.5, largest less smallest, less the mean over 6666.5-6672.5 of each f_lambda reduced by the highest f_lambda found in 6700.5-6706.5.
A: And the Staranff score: 0.038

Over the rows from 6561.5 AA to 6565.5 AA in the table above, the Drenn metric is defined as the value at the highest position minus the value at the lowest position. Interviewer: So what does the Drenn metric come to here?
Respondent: 0.04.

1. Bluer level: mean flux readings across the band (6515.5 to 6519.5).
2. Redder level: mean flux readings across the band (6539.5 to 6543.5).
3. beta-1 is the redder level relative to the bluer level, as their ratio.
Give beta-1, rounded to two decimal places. 1.06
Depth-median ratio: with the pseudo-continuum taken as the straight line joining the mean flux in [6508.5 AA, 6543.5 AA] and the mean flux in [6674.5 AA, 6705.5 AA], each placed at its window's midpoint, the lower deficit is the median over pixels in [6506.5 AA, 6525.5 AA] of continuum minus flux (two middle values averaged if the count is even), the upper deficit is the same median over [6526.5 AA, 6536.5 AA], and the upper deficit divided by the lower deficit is -4.7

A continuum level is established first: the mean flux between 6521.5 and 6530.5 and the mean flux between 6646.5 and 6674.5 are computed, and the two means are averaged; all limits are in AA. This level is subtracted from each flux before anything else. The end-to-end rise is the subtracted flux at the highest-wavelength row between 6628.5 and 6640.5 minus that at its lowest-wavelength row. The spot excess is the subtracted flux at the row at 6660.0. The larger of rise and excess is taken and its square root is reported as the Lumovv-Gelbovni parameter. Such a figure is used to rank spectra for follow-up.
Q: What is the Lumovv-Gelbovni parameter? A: 0.07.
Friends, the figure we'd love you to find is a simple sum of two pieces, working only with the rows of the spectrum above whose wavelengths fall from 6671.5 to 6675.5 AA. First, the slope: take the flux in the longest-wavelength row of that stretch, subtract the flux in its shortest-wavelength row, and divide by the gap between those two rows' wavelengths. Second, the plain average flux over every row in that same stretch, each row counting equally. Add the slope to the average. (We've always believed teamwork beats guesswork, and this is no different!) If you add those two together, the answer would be 0.90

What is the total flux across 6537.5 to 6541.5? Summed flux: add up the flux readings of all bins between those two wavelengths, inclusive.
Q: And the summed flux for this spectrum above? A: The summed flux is 4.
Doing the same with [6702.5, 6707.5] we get 4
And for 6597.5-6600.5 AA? 3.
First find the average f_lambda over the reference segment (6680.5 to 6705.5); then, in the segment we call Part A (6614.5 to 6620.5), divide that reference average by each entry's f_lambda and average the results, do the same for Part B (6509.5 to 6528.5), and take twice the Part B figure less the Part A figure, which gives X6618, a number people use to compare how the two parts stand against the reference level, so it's 1.028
